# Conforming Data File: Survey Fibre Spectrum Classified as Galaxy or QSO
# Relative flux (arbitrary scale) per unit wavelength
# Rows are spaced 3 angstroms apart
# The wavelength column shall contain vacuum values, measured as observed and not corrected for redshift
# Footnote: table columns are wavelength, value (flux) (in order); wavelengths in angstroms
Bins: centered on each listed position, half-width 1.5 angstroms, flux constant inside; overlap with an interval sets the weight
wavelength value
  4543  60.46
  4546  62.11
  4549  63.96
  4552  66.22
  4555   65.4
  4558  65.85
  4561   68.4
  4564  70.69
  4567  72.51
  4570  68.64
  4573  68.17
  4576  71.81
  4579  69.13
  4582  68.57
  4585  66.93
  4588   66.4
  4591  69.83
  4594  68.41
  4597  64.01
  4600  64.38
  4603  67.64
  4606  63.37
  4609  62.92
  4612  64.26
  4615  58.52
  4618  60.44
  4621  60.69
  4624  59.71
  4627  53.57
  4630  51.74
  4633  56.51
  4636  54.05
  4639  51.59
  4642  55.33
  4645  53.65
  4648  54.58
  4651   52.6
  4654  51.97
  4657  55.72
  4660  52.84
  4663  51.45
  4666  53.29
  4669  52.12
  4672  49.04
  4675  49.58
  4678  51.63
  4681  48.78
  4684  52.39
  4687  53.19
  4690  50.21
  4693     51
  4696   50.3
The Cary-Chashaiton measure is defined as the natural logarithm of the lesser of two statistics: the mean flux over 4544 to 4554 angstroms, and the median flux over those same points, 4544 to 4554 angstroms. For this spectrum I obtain 4.16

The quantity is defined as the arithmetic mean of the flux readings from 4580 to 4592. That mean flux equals 67.9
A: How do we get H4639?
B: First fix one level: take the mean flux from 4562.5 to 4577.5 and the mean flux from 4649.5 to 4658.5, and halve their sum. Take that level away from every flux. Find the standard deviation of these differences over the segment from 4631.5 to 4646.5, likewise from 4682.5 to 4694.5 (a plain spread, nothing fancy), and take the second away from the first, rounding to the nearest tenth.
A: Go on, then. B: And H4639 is 0.5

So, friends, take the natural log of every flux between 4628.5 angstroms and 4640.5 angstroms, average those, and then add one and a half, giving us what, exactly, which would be 5.48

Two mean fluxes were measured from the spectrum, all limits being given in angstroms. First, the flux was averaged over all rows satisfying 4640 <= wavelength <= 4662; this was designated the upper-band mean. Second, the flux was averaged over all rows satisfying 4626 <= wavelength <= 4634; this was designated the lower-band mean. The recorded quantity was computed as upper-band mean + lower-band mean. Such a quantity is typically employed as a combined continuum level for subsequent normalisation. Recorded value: 108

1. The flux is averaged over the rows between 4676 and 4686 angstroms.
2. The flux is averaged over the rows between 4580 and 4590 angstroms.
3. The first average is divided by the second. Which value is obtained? 0.76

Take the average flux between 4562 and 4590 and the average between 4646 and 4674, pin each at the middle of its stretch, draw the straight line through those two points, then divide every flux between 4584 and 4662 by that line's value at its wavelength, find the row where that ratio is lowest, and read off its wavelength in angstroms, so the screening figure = 4630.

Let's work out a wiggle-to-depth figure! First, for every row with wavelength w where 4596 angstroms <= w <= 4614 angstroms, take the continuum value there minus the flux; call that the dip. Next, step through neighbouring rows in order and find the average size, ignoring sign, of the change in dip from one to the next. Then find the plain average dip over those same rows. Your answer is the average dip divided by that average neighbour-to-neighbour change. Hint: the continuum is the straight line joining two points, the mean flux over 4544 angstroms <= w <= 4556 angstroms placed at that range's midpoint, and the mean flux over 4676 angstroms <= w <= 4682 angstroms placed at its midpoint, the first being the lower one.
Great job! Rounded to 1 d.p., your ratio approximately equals -3.0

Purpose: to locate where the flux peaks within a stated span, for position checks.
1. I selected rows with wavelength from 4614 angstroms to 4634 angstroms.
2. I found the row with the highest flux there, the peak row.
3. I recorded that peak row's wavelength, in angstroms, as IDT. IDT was 4621 angstroms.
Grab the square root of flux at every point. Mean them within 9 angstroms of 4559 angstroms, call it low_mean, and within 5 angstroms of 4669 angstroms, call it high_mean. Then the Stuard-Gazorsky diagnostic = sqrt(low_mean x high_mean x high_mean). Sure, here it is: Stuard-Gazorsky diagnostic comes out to 20.6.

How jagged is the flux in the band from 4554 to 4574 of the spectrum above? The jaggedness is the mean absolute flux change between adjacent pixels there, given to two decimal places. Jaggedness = 1.91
